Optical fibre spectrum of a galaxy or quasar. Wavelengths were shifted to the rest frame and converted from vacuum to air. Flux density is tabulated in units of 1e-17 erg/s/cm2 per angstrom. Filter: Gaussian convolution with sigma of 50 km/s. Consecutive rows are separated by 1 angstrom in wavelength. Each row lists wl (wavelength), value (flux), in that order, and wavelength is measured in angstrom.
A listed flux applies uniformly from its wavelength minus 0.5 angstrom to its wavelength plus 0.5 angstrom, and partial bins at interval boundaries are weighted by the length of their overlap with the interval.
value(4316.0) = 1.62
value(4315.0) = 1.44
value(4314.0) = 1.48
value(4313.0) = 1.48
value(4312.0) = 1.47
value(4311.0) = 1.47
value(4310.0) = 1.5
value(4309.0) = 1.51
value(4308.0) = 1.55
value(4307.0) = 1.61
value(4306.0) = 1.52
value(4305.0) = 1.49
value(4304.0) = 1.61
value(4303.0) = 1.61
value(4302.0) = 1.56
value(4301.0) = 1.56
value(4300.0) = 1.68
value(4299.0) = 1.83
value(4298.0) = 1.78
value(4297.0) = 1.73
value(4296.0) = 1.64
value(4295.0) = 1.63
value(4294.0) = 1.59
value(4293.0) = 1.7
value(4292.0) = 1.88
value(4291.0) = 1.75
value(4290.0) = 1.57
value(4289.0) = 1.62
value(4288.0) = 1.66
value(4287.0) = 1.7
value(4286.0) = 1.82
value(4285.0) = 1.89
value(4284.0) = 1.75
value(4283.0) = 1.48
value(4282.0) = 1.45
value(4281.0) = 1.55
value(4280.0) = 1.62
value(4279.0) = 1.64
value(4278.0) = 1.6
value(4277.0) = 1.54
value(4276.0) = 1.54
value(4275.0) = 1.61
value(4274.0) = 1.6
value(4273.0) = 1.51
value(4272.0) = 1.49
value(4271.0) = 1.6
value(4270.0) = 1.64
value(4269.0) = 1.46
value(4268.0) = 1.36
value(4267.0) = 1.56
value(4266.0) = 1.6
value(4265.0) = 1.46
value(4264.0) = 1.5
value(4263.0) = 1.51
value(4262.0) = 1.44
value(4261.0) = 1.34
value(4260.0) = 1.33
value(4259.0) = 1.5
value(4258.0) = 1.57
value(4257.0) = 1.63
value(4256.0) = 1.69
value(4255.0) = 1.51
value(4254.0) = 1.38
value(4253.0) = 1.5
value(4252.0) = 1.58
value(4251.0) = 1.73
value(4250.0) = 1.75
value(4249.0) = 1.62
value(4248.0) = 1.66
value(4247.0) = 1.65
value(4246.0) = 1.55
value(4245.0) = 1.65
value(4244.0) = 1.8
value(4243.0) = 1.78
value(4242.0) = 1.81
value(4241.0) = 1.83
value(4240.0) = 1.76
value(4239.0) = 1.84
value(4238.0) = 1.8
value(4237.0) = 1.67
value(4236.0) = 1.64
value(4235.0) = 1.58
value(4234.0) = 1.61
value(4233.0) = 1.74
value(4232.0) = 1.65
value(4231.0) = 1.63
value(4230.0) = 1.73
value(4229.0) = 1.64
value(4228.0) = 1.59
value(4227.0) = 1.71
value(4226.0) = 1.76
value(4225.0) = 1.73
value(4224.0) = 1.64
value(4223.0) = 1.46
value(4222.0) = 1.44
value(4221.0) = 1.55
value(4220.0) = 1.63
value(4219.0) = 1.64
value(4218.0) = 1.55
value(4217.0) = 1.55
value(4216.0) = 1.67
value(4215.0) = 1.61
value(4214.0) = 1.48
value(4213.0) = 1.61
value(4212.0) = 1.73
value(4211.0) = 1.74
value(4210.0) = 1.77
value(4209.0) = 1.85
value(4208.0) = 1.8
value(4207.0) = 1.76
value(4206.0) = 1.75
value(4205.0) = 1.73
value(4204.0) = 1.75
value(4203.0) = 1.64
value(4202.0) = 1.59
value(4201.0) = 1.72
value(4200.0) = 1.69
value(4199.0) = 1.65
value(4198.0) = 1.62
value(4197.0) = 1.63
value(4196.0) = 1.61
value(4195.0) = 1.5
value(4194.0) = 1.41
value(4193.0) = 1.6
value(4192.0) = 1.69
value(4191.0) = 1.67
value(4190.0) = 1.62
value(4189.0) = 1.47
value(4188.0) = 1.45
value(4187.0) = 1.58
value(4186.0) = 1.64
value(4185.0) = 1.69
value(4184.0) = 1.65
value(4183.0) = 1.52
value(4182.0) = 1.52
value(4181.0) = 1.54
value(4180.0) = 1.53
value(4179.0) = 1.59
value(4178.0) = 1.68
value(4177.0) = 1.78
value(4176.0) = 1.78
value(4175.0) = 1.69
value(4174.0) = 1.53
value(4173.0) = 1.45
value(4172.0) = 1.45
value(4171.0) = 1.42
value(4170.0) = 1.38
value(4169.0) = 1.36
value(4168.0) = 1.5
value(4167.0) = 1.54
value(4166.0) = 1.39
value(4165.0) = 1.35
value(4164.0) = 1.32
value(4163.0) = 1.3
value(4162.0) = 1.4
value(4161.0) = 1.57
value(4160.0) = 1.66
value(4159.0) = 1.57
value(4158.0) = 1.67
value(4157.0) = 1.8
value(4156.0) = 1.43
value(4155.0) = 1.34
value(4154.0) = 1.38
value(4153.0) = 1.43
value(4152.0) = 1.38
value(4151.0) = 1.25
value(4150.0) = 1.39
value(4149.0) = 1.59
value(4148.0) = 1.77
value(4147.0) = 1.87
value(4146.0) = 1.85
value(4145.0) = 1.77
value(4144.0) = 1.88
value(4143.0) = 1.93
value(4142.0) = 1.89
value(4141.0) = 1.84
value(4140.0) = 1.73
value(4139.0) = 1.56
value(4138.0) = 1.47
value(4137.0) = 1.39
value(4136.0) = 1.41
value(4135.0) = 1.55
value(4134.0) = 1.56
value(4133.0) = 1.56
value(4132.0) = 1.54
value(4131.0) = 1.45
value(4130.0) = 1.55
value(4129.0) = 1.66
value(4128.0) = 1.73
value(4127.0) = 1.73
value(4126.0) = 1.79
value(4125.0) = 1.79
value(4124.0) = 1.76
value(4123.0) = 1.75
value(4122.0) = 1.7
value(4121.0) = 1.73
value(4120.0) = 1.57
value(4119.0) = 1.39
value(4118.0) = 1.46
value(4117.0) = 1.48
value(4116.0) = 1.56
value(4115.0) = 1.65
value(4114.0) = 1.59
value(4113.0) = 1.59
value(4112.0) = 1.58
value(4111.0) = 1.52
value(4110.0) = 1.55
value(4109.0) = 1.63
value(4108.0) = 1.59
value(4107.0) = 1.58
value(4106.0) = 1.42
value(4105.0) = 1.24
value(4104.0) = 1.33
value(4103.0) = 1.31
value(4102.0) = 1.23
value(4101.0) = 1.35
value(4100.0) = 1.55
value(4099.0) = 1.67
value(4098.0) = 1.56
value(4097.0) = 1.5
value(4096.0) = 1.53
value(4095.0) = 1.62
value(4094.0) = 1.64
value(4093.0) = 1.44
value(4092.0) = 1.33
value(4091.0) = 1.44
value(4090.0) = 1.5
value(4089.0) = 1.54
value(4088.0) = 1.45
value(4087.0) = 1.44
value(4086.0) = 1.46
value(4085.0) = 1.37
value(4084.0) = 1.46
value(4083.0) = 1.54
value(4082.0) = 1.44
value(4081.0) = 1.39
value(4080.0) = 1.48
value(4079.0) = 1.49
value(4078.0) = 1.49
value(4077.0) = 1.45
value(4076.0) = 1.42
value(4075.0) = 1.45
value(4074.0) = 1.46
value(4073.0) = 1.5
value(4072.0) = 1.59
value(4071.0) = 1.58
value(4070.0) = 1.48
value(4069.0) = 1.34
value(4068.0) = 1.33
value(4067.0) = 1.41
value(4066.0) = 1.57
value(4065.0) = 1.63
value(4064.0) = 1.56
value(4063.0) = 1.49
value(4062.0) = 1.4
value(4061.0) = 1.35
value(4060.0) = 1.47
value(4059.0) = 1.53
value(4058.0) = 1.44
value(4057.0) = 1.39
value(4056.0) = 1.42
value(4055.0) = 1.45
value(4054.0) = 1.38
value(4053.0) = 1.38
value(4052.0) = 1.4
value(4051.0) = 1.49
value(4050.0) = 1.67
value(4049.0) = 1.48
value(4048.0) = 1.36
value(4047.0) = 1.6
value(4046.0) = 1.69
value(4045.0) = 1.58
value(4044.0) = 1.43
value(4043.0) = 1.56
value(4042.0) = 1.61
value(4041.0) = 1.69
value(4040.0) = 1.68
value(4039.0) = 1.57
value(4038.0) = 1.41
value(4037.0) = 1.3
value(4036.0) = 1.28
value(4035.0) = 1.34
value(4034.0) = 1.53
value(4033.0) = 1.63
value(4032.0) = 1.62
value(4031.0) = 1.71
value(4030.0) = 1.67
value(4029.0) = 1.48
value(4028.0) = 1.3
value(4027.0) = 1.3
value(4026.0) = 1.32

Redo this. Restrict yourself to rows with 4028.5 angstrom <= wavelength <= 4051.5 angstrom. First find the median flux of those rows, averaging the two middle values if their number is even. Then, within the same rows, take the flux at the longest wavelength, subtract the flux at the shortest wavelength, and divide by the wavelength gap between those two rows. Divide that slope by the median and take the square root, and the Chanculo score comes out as 0.017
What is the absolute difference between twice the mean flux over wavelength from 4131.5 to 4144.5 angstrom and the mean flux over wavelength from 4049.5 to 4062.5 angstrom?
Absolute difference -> 1.8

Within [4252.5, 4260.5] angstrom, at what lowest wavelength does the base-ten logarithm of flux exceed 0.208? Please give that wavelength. 4256.0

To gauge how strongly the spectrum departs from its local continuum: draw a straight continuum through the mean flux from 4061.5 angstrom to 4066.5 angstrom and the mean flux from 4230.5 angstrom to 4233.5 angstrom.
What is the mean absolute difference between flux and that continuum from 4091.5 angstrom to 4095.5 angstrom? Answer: 0.12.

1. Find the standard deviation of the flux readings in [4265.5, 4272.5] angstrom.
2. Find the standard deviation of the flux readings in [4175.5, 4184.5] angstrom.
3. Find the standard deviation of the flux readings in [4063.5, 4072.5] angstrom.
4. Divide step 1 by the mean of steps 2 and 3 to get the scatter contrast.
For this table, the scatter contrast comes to 0.9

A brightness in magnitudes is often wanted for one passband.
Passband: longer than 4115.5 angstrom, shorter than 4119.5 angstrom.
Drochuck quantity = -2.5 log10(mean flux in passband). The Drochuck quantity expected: -0.42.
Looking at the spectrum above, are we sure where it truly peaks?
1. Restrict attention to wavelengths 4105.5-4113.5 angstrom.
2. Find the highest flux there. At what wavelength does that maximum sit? 4109.0 angstrom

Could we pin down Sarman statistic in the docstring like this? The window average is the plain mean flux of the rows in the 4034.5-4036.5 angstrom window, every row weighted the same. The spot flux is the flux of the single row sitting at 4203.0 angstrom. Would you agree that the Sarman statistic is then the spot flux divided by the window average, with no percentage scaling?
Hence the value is 1.25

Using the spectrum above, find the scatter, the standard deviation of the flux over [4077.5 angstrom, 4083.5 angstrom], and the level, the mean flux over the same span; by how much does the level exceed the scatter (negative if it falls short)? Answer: 1.42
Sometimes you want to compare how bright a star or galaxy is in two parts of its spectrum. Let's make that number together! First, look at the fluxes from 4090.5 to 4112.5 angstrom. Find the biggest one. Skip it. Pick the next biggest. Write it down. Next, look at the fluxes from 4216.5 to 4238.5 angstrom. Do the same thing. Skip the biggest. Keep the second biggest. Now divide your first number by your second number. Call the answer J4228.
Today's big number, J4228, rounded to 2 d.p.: 0.93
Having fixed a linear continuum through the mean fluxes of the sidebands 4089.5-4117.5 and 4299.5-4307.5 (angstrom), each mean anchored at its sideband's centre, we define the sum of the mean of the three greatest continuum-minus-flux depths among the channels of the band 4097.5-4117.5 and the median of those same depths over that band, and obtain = 0.19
